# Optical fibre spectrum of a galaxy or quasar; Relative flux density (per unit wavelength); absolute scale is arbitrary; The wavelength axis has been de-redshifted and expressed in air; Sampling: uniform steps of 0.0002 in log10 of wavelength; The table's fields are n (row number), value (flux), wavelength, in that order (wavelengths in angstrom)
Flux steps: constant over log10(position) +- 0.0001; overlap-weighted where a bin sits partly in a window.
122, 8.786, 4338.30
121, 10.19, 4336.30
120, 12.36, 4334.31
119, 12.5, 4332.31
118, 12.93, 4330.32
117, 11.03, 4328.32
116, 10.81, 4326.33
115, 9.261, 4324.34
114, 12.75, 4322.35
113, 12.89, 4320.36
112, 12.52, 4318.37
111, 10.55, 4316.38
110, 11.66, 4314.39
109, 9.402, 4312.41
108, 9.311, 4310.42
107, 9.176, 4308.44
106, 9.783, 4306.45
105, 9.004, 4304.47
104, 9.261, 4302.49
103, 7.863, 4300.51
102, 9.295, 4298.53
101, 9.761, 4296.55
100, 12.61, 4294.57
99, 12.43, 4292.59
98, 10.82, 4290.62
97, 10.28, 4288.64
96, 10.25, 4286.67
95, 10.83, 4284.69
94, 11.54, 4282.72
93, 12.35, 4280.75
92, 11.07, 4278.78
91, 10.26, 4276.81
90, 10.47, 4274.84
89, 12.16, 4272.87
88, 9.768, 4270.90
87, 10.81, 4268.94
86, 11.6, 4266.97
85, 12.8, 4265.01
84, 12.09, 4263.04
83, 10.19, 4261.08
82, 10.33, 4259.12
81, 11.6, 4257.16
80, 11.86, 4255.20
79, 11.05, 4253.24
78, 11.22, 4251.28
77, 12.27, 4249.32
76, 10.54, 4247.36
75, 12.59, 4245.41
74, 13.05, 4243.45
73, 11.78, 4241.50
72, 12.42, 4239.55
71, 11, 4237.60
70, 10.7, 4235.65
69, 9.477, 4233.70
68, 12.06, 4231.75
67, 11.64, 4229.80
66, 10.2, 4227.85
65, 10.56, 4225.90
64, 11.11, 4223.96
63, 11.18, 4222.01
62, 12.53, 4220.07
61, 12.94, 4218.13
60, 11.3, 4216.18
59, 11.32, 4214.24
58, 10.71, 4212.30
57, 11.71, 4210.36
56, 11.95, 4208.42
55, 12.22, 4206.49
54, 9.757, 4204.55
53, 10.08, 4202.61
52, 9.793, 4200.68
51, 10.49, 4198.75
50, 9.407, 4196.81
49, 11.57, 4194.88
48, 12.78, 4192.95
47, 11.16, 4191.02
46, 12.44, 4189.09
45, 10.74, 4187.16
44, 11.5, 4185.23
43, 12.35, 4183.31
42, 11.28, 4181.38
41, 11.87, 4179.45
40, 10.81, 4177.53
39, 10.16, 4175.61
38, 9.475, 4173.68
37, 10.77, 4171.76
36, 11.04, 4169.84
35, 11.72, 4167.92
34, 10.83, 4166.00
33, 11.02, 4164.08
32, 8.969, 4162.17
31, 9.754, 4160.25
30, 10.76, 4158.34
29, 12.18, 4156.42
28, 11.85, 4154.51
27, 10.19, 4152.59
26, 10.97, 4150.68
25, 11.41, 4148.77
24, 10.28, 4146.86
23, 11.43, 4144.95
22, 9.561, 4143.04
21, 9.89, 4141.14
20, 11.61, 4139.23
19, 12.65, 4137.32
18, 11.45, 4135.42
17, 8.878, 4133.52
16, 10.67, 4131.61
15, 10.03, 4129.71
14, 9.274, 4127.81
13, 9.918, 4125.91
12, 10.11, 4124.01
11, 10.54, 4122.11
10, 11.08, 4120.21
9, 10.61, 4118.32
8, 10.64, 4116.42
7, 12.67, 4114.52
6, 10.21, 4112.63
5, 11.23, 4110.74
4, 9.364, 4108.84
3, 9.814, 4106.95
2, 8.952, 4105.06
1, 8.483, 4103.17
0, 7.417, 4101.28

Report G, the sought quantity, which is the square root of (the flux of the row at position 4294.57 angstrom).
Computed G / 3.6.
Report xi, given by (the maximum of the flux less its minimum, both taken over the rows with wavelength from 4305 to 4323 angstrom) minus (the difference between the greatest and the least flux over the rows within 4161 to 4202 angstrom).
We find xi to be -0.1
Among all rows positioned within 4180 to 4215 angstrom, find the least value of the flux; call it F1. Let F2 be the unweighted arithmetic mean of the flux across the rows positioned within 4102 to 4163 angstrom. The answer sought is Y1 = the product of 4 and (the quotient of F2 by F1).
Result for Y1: 4.46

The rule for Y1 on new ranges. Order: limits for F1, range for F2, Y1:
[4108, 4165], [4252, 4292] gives 5.00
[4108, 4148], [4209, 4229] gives 5.12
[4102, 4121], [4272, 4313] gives 4.89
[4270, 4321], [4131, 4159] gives 5.55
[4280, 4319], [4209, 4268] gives 5.83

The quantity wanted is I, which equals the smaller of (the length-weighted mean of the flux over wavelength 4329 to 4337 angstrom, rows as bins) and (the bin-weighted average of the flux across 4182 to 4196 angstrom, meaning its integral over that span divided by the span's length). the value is 11.8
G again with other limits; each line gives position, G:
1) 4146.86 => 3.2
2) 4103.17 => 2.9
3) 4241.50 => 3.4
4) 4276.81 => 3.2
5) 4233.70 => 3.1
